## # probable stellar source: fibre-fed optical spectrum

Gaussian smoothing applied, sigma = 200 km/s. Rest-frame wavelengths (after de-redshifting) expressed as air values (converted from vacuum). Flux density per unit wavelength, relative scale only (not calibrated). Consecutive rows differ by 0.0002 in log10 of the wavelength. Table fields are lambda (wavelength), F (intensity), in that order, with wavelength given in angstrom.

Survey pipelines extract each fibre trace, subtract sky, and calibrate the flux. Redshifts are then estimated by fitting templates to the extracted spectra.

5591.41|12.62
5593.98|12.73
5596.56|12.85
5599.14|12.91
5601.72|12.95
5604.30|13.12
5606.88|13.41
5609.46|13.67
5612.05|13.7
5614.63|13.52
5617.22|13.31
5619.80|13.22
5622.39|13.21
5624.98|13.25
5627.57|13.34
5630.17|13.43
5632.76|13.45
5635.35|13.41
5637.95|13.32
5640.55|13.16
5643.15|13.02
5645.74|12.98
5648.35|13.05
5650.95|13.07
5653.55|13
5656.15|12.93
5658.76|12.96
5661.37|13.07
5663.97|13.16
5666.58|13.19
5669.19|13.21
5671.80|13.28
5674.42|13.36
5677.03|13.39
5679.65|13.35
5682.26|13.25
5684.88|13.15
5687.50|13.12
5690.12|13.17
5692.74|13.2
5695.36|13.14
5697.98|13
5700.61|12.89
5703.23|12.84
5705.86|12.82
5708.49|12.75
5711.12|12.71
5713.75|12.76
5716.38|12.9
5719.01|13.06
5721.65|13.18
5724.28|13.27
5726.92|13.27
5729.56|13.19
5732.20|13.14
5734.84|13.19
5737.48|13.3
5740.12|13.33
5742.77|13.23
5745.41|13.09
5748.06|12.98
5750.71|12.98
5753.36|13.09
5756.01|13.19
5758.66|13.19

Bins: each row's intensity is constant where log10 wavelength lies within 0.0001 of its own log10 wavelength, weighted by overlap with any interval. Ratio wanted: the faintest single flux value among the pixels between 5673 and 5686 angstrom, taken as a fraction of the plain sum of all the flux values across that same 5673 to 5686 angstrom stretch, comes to 0.20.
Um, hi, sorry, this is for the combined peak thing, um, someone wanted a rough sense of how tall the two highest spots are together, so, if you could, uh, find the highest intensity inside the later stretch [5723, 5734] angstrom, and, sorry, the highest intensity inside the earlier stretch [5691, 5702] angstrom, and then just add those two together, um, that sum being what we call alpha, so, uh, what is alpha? 26.5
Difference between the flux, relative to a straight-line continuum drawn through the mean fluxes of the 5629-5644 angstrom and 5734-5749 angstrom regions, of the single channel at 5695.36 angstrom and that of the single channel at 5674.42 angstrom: -0.015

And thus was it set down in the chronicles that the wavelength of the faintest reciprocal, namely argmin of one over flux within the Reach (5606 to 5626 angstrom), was 5612.05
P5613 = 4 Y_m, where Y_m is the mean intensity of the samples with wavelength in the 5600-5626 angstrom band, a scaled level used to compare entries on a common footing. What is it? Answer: 53.3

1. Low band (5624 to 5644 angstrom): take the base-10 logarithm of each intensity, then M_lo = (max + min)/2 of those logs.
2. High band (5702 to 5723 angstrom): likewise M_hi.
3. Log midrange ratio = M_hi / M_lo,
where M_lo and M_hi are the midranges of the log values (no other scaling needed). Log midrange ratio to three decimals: 0.991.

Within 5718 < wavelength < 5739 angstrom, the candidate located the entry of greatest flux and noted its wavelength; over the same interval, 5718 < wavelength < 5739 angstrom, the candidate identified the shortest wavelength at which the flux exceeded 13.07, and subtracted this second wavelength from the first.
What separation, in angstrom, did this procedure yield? 15.8 angstrom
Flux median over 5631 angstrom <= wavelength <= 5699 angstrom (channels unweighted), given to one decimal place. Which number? 13.2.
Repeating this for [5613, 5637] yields 13.3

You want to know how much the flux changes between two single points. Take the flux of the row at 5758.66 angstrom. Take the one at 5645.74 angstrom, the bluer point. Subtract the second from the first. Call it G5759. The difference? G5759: 0.2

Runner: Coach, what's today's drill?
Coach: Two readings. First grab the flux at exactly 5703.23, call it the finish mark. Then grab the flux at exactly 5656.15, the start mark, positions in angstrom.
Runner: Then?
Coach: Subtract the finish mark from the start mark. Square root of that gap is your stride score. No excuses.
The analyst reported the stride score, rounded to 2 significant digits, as 0.30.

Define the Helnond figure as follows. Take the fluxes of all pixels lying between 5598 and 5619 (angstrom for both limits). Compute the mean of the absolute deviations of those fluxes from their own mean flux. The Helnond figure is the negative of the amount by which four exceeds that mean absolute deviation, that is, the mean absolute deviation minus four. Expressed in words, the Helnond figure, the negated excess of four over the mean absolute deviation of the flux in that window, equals -3.75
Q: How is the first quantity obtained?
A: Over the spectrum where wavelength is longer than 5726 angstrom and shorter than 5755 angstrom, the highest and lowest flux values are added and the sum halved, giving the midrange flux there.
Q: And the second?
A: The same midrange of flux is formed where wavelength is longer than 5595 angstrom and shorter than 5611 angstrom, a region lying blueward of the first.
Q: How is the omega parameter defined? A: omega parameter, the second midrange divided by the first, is 1.01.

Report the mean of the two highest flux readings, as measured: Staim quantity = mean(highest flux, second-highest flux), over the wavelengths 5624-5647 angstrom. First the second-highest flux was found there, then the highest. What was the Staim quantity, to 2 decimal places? 13.44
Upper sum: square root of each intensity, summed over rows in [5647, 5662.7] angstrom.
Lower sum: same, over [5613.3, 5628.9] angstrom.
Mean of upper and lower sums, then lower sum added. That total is 43.7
